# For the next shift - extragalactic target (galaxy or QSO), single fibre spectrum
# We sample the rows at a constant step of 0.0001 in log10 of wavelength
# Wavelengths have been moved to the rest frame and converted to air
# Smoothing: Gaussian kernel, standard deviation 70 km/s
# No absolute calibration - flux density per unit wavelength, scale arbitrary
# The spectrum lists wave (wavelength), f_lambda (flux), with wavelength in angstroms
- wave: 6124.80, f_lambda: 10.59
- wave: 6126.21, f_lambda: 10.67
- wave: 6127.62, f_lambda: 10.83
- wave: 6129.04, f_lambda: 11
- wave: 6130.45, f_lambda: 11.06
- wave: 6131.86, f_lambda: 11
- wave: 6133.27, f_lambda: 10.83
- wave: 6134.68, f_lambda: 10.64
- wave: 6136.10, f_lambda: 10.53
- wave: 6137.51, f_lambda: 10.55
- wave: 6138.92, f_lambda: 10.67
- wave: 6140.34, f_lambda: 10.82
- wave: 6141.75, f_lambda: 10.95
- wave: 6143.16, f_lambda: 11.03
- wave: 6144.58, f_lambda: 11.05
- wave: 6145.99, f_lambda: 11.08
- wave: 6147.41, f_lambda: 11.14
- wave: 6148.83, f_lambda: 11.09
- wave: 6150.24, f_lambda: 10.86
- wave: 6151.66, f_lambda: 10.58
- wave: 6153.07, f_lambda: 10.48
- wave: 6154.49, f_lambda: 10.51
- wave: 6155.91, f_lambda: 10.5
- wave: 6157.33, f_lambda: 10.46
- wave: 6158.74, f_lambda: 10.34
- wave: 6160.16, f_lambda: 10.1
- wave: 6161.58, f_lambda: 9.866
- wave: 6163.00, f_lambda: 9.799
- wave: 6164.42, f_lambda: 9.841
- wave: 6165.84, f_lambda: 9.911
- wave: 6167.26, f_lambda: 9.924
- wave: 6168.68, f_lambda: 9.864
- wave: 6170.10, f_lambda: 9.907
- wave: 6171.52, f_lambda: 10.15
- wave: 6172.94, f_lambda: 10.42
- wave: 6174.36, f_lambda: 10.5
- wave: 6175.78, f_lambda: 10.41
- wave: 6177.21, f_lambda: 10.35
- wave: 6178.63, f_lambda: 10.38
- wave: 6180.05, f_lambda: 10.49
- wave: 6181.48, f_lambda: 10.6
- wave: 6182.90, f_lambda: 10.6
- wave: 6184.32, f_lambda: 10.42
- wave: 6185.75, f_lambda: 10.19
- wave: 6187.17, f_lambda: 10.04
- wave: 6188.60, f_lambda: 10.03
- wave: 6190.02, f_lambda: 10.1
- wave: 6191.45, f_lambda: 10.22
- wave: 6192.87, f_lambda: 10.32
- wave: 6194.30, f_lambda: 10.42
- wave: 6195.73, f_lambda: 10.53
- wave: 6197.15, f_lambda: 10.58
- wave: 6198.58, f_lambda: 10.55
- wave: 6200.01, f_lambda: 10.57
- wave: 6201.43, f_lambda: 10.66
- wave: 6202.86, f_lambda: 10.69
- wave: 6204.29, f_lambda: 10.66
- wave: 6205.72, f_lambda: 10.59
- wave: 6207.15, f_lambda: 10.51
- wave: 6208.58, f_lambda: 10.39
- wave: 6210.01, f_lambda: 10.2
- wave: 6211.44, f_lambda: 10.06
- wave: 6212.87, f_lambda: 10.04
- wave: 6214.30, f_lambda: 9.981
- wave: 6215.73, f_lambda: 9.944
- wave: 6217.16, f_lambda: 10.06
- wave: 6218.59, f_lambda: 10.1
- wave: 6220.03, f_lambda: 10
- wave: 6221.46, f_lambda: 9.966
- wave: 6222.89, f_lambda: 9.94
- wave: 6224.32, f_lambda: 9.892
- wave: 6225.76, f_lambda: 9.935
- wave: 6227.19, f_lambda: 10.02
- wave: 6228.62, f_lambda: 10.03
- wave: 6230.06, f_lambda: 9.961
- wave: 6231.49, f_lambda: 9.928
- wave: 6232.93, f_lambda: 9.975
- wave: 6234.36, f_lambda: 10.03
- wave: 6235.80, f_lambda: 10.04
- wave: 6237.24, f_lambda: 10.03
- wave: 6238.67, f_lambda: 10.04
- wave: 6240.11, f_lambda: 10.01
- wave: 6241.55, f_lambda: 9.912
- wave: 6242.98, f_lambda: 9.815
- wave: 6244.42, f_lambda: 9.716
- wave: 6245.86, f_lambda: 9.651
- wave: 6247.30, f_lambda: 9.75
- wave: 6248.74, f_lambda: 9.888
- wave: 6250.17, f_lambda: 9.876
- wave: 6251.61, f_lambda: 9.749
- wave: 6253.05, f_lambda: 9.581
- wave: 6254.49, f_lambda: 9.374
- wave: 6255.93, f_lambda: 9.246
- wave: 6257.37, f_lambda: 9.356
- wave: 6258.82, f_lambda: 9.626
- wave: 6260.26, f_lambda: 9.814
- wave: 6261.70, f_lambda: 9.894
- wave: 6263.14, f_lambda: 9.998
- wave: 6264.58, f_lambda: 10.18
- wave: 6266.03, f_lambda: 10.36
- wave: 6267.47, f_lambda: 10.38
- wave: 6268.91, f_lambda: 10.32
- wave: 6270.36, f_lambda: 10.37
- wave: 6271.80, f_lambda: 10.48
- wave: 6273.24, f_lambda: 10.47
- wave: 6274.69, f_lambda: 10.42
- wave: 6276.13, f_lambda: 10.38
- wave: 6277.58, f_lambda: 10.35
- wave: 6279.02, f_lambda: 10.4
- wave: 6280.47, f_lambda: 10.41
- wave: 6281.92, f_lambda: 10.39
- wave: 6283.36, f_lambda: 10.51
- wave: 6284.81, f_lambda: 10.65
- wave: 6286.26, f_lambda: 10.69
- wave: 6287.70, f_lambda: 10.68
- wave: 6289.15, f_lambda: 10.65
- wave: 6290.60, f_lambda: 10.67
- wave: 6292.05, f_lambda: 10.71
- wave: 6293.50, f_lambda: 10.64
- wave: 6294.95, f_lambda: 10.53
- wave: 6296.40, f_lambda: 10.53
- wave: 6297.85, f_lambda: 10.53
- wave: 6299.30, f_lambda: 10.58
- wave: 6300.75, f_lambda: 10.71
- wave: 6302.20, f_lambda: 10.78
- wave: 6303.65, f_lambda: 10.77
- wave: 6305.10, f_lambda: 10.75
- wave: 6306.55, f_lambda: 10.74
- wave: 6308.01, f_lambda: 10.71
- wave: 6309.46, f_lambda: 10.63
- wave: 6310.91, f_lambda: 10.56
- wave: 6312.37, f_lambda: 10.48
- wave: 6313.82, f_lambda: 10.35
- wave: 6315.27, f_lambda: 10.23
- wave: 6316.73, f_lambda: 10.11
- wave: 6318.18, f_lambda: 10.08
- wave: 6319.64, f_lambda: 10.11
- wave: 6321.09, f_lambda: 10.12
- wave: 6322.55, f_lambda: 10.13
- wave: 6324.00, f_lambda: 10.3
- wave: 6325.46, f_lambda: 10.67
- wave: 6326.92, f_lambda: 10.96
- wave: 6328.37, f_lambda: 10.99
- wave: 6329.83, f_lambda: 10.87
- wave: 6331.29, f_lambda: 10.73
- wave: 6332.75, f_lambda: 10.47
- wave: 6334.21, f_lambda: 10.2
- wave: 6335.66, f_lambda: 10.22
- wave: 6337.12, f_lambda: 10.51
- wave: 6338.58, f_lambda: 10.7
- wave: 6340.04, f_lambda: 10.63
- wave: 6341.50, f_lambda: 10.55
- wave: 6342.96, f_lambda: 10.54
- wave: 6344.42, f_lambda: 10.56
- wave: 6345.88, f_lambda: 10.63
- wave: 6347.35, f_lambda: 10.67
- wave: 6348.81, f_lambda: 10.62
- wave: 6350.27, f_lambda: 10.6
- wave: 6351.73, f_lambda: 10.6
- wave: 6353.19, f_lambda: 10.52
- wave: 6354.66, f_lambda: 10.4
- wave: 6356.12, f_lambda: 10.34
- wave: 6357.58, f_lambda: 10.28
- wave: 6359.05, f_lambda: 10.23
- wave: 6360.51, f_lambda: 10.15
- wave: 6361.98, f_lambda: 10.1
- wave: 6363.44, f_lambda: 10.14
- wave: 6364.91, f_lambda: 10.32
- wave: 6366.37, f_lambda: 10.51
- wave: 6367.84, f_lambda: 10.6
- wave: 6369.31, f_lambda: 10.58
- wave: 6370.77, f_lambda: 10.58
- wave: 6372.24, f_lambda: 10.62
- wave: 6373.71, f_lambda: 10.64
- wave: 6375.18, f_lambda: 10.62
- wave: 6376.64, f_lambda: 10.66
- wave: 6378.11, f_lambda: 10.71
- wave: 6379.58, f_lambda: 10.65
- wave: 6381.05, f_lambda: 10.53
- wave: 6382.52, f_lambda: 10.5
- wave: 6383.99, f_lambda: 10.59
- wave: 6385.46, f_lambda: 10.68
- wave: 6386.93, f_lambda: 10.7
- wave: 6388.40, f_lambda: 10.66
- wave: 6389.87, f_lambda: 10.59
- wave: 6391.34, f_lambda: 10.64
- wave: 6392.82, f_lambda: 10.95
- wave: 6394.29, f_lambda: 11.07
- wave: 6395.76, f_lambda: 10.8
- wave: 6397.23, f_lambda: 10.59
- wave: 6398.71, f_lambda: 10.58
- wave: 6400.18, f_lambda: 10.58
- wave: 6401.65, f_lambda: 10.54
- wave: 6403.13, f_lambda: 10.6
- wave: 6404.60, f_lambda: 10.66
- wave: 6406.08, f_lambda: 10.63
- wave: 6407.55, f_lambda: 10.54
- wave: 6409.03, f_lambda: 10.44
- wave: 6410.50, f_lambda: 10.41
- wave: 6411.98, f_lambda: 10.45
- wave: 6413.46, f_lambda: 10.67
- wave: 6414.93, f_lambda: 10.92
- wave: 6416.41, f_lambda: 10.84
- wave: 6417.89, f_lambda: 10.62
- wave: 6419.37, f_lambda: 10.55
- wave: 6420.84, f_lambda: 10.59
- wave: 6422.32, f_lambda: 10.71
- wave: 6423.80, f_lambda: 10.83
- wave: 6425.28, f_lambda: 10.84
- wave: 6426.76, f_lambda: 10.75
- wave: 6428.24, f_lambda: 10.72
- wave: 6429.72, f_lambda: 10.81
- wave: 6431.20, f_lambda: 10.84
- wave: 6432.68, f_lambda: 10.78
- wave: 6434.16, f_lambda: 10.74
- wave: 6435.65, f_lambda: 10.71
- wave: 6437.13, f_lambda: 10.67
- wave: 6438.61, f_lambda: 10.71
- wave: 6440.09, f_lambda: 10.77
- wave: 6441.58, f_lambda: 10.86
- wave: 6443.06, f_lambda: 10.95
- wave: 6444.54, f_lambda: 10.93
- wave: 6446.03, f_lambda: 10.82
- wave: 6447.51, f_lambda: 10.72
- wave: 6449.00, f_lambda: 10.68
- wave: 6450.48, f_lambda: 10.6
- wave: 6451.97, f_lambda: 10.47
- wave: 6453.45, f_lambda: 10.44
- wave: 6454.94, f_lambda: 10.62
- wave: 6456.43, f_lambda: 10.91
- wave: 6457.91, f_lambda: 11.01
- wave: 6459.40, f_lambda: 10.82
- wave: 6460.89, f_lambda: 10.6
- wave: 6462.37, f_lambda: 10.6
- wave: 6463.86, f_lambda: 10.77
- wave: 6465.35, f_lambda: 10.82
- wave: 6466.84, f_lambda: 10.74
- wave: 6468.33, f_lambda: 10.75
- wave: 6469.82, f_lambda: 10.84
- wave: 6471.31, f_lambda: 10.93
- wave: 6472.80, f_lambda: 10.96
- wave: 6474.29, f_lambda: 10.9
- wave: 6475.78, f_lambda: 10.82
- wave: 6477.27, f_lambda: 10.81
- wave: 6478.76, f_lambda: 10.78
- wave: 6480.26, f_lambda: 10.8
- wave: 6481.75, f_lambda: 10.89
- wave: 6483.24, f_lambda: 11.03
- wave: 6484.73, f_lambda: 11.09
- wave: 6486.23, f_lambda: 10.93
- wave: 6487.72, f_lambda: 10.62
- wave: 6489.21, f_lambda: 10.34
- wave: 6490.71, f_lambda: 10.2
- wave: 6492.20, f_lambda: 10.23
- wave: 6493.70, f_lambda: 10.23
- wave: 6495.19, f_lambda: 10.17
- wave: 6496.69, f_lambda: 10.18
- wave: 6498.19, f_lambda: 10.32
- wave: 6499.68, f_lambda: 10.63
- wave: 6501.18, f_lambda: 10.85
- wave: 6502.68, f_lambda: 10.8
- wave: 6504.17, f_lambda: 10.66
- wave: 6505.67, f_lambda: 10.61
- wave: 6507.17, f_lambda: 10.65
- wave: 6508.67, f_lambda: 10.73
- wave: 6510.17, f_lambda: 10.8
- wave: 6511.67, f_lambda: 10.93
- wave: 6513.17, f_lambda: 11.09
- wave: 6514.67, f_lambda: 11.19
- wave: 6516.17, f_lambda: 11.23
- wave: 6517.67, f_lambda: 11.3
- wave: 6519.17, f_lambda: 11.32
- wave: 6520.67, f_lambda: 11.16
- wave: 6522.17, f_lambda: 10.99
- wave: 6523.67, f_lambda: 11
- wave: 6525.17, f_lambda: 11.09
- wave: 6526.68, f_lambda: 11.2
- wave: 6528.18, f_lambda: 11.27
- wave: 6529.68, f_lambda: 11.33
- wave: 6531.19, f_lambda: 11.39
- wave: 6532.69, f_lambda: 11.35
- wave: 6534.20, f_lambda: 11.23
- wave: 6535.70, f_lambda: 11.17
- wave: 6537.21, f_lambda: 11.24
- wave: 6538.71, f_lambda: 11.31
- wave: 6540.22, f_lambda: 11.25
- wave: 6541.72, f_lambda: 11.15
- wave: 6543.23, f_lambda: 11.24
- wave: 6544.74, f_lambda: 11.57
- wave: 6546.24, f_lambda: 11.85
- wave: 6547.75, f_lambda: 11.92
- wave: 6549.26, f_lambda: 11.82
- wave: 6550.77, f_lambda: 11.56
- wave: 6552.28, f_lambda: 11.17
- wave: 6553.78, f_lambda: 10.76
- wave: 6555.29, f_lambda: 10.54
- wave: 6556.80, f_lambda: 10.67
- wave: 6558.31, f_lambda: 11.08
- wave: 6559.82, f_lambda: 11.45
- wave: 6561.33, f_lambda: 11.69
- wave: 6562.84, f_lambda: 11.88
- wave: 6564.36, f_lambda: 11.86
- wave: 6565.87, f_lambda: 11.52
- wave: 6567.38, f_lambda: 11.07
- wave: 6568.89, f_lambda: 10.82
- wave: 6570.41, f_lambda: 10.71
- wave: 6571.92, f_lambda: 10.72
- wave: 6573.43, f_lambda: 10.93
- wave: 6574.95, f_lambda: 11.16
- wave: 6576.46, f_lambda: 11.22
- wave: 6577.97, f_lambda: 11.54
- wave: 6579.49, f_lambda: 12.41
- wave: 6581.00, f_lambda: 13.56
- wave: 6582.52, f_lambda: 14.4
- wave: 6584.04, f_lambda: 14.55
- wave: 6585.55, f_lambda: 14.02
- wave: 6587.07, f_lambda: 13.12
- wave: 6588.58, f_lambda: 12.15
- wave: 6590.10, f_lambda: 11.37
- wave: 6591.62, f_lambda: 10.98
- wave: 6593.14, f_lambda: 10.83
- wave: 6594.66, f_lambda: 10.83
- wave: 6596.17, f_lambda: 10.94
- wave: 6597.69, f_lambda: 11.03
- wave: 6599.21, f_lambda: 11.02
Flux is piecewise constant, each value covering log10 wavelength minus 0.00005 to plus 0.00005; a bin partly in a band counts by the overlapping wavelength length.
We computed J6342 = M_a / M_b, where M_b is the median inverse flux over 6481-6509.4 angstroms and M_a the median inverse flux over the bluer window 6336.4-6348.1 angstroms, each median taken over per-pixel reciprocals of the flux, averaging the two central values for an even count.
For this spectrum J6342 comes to 1.003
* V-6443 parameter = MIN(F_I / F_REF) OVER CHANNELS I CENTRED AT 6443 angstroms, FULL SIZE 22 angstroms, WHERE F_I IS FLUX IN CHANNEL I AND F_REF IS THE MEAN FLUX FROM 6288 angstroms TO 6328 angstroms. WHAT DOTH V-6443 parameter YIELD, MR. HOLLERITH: 0.99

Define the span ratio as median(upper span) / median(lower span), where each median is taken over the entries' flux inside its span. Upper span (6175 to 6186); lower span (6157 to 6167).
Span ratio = 1.05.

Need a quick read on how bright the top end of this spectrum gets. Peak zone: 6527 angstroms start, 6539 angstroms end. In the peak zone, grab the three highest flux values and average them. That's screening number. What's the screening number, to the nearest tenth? 11.4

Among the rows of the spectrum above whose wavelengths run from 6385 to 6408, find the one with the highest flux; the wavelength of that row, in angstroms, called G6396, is 6394.29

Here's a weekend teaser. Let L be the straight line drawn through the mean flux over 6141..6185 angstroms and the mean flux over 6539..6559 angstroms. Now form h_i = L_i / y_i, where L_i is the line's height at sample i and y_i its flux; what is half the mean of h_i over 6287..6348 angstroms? 0.511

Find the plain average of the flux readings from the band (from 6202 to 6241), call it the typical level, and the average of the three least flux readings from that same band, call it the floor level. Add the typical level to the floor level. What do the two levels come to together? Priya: 20.0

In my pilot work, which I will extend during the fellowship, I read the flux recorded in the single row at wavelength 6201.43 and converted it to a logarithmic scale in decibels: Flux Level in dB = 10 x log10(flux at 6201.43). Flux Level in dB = 10.3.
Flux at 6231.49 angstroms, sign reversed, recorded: -9.9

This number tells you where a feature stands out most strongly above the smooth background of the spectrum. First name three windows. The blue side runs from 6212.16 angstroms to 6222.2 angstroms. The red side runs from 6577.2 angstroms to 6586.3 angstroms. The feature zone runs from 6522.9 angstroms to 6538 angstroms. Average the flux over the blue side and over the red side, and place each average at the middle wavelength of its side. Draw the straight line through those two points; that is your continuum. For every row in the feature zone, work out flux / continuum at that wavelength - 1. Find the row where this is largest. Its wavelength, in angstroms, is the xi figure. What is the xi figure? 6531.19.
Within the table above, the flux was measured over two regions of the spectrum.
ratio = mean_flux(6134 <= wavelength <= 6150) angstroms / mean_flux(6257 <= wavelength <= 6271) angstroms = 1.08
